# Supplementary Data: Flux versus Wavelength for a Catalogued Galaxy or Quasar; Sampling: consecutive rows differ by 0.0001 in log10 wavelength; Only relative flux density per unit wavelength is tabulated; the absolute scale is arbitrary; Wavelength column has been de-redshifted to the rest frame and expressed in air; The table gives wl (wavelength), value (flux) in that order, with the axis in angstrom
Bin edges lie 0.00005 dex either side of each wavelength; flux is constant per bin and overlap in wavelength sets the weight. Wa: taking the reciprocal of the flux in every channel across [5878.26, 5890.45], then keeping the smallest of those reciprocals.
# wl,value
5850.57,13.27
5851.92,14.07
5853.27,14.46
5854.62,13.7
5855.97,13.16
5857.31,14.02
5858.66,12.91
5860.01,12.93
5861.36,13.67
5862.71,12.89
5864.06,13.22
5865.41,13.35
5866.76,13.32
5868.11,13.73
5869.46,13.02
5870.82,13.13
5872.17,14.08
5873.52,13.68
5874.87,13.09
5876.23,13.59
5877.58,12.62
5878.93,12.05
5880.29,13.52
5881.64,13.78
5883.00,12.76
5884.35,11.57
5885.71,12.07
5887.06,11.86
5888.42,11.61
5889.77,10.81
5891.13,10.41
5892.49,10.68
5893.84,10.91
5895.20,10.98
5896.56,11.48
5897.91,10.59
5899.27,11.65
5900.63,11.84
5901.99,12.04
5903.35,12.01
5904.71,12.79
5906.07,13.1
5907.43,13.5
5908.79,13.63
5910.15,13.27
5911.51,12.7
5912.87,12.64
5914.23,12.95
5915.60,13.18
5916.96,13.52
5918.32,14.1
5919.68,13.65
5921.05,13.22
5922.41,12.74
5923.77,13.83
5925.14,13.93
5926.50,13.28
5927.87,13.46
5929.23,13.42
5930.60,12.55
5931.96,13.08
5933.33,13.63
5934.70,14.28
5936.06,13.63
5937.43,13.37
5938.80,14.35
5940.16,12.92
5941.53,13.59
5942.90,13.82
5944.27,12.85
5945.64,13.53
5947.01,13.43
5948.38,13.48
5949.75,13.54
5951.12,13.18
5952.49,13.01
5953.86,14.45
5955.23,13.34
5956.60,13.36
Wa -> 0.073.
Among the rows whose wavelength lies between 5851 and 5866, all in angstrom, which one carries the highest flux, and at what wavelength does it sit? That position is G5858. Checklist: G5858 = 5853.27 angstrom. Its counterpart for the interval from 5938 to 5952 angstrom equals 5938.80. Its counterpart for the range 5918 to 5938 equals 5934.70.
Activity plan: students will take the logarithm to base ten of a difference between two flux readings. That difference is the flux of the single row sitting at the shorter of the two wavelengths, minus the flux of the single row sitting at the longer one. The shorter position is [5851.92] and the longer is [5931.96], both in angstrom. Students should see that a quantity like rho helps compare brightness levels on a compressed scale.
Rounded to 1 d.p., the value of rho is 0.0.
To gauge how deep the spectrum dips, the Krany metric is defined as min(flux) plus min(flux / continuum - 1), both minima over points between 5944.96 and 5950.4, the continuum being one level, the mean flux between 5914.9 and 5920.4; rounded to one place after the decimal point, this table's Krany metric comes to 13.4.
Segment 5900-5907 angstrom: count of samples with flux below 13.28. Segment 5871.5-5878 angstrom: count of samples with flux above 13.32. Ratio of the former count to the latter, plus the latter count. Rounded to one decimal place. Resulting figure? 4.7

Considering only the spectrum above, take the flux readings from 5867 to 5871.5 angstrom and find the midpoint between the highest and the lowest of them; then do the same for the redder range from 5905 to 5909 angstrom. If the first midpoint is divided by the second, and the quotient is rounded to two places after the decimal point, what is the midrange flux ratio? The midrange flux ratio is 1.00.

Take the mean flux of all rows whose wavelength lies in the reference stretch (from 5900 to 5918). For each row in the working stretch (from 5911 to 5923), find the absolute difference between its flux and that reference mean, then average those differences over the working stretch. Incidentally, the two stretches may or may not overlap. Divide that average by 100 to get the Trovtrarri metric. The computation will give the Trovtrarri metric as 0.0044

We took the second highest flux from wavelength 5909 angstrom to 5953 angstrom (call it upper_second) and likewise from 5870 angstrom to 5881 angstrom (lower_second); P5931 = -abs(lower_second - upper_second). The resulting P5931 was -0.6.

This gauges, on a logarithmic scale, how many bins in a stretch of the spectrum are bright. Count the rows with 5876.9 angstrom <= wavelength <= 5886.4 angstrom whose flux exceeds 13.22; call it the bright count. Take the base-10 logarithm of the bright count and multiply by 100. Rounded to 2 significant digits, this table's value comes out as 30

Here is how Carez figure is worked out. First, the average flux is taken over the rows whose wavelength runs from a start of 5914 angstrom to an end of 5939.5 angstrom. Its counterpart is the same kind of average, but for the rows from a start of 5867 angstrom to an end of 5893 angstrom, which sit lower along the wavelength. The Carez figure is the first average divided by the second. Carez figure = 1.08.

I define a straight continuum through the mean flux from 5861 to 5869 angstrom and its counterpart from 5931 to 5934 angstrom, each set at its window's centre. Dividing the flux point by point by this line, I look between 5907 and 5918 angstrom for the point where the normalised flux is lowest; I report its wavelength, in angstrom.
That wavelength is 5912.87 angstrom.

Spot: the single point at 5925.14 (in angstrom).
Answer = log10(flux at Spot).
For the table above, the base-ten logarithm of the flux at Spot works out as 1.14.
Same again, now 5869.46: 1.11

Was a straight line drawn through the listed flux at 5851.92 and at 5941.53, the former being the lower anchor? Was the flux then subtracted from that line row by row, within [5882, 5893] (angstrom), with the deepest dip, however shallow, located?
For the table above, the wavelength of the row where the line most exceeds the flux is 5891.13 angstrom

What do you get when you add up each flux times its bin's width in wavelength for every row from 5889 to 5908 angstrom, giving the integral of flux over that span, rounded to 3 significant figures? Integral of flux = 221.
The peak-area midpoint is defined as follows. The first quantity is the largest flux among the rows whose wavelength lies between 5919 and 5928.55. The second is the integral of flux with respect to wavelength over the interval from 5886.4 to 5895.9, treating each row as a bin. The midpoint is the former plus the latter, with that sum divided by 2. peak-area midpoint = 59.4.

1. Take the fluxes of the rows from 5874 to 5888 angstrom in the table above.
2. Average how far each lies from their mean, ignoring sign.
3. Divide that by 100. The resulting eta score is 0.0066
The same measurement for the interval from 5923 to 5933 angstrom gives 0.0034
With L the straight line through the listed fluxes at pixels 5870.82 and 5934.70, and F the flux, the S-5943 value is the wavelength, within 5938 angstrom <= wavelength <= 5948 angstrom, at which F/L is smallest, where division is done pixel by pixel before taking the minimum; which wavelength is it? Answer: 5944.27 angstrom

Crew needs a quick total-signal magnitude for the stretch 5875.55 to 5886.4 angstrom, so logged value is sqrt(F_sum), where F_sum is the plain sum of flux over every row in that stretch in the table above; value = 10.1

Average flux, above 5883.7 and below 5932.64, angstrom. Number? 12.5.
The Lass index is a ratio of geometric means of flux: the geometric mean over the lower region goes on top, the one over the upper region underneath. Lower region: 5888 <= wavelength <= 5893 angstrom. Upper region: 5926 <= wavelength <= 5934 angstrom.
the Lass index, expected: 0.82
